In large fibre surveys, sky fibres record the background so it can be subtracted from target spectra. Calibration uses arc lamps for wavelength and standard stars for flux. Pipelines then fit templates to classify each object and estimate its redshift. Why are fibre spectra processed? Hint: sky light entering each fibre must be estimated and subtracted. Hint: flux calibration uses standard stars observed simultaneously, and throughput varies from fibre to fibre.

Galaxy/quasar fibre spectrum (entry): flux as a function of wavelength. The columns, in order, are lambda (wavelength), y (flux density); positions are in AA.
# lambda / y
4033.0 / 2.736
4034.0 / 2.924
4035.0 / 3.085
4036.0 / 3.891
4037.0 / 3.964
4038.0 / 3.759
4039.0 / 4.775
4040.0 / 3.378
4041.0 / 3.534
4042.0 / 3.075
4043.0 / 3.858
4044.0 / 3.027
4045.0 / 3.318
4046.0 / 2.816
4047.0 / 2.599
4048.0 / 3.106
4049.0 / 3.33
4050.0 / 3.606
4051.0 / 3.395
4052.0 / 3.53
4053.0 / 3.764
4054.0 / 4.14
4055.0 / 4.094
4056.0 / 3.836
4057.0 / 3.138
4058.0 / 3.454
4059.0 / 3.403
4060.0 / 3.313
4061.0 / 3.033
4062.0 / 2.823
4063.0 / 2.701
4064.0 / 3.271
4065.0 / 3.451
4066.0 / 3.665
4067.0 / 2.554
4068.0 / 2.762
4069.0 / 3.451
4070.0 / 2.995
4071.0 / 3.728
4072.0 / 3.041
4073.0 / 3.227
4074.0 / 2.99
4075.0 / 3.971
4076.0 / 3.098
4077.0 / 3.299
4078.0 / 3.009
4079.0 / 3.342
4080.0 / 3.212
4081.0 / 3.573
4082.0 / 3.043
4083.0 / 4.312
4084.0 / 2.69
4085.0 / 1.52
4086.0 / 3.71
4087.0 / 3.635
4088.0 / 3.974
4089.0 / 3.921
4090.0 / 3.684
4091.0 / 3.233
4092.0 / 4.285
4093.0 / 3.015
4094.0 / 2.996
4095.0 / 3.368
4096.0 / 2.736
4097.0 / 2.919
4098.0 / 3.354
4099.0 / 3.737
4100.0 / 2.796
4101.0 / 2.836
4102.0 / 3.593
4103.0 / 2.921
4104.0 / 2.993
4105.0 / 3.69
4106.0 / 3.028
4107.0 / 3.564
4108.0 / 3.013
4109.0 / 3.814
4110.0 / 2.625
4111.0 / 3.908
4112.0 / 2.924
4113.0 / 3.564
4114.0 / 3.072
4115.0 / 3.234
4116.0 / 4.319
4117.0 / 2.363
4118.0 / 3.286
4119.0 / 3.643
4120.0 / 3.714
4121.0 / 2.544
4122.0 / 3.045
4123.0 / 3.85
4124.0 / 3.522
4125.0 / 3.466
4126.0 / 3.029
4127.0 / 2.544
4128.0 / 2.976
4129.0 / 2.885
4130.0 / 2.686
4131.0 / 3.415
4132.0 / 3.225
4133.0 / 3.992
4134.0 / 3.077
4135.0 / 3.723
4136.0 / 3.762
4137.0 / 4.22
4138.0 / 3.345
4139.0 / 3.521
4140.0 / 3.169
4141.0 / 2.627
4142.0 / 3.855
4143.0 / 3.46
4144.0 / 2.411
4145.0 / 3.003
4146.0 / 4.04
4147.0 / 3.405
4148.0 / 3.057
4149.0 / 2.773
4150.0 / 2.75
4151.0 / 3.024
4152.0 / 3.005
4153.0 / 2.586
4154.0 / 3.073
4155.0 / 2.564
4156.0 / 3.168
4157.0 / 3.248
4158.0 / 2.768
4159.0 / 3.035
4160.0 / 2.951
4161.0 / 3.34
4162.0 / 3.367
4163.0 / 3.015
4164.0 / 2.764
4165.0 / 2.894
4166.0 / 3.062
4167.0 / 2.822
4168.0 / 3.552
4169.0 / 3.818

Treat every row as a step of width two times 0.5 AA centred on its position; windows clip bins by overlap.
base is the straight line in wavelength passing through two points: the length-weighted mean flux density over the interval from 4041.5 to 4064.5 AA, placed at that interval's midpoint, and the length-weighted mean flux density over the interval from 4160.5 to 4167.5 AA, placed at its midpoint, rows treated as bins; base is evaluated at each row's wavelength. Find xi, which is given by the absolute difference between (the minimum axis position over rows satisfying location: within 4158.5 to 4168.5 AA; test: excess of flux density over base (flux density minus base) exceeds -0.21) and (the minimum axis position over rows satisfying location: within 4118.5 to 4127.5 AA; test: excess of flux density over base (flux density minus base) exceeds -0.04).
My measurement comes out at 40 AA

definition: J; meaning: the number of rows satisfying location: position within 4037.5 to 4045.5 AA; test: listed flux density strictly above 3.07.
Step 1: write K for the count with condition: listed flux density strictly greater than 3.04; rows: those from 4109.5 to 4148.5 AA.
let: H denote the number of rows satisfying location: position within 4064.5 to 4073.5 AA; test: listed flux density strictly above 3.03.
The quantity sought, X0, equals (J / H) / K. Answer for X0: 0.04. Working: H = 6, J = 7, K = 27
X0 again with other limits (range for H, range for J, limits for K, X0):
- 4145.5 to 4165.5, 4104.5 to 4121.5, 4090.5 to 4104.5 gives 0.20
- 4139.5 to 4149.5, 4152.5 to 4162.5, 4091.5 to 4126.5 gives 0.04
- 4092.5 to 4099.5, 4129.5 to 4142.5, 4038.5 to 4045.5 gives 0.61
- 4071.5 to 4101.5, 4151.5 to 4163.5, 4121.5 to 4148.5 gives 0.01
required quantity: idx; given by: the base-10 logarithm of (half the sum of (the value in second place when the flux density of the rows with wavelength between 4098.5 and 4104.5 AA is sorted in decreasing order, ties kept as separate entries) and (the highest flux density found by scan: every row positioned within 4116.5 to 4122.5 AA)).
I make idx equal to 0.56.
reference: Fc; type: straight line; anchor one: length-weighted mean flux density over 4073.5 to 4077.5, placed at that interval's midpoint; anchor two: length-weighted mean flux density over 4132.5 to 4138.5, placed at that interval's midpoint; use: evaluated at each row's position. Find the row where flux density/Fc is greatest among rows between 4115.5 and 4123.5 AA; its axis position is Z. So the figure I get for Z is 4116.0 AA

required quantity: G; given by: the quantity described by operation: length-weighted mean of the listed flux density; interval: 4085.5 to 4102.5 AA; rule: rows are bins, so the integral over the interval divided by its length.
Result 3.40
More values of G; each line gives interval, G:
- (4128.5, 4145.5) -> 3.32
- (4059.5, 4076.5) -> 3.18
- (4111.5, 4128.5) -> 3.24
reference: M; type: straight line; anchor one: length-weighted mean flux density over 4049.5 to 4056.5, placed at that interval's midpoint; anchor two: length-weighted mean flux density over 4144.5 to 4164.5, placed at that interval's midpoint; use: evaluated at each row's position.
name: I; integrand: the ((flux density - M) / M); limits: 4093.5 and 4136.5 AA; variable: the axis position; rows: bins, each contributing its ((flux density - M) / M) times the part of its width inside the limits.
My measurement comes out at -0.94 AA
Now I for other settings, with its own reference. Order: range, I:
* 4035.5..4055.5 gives -1.42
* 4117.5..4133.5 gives -0.07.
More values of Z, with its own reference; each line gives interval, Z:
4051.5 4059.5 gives 4054.0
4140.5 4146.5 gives 4146.0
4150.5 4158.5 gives 4157.0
